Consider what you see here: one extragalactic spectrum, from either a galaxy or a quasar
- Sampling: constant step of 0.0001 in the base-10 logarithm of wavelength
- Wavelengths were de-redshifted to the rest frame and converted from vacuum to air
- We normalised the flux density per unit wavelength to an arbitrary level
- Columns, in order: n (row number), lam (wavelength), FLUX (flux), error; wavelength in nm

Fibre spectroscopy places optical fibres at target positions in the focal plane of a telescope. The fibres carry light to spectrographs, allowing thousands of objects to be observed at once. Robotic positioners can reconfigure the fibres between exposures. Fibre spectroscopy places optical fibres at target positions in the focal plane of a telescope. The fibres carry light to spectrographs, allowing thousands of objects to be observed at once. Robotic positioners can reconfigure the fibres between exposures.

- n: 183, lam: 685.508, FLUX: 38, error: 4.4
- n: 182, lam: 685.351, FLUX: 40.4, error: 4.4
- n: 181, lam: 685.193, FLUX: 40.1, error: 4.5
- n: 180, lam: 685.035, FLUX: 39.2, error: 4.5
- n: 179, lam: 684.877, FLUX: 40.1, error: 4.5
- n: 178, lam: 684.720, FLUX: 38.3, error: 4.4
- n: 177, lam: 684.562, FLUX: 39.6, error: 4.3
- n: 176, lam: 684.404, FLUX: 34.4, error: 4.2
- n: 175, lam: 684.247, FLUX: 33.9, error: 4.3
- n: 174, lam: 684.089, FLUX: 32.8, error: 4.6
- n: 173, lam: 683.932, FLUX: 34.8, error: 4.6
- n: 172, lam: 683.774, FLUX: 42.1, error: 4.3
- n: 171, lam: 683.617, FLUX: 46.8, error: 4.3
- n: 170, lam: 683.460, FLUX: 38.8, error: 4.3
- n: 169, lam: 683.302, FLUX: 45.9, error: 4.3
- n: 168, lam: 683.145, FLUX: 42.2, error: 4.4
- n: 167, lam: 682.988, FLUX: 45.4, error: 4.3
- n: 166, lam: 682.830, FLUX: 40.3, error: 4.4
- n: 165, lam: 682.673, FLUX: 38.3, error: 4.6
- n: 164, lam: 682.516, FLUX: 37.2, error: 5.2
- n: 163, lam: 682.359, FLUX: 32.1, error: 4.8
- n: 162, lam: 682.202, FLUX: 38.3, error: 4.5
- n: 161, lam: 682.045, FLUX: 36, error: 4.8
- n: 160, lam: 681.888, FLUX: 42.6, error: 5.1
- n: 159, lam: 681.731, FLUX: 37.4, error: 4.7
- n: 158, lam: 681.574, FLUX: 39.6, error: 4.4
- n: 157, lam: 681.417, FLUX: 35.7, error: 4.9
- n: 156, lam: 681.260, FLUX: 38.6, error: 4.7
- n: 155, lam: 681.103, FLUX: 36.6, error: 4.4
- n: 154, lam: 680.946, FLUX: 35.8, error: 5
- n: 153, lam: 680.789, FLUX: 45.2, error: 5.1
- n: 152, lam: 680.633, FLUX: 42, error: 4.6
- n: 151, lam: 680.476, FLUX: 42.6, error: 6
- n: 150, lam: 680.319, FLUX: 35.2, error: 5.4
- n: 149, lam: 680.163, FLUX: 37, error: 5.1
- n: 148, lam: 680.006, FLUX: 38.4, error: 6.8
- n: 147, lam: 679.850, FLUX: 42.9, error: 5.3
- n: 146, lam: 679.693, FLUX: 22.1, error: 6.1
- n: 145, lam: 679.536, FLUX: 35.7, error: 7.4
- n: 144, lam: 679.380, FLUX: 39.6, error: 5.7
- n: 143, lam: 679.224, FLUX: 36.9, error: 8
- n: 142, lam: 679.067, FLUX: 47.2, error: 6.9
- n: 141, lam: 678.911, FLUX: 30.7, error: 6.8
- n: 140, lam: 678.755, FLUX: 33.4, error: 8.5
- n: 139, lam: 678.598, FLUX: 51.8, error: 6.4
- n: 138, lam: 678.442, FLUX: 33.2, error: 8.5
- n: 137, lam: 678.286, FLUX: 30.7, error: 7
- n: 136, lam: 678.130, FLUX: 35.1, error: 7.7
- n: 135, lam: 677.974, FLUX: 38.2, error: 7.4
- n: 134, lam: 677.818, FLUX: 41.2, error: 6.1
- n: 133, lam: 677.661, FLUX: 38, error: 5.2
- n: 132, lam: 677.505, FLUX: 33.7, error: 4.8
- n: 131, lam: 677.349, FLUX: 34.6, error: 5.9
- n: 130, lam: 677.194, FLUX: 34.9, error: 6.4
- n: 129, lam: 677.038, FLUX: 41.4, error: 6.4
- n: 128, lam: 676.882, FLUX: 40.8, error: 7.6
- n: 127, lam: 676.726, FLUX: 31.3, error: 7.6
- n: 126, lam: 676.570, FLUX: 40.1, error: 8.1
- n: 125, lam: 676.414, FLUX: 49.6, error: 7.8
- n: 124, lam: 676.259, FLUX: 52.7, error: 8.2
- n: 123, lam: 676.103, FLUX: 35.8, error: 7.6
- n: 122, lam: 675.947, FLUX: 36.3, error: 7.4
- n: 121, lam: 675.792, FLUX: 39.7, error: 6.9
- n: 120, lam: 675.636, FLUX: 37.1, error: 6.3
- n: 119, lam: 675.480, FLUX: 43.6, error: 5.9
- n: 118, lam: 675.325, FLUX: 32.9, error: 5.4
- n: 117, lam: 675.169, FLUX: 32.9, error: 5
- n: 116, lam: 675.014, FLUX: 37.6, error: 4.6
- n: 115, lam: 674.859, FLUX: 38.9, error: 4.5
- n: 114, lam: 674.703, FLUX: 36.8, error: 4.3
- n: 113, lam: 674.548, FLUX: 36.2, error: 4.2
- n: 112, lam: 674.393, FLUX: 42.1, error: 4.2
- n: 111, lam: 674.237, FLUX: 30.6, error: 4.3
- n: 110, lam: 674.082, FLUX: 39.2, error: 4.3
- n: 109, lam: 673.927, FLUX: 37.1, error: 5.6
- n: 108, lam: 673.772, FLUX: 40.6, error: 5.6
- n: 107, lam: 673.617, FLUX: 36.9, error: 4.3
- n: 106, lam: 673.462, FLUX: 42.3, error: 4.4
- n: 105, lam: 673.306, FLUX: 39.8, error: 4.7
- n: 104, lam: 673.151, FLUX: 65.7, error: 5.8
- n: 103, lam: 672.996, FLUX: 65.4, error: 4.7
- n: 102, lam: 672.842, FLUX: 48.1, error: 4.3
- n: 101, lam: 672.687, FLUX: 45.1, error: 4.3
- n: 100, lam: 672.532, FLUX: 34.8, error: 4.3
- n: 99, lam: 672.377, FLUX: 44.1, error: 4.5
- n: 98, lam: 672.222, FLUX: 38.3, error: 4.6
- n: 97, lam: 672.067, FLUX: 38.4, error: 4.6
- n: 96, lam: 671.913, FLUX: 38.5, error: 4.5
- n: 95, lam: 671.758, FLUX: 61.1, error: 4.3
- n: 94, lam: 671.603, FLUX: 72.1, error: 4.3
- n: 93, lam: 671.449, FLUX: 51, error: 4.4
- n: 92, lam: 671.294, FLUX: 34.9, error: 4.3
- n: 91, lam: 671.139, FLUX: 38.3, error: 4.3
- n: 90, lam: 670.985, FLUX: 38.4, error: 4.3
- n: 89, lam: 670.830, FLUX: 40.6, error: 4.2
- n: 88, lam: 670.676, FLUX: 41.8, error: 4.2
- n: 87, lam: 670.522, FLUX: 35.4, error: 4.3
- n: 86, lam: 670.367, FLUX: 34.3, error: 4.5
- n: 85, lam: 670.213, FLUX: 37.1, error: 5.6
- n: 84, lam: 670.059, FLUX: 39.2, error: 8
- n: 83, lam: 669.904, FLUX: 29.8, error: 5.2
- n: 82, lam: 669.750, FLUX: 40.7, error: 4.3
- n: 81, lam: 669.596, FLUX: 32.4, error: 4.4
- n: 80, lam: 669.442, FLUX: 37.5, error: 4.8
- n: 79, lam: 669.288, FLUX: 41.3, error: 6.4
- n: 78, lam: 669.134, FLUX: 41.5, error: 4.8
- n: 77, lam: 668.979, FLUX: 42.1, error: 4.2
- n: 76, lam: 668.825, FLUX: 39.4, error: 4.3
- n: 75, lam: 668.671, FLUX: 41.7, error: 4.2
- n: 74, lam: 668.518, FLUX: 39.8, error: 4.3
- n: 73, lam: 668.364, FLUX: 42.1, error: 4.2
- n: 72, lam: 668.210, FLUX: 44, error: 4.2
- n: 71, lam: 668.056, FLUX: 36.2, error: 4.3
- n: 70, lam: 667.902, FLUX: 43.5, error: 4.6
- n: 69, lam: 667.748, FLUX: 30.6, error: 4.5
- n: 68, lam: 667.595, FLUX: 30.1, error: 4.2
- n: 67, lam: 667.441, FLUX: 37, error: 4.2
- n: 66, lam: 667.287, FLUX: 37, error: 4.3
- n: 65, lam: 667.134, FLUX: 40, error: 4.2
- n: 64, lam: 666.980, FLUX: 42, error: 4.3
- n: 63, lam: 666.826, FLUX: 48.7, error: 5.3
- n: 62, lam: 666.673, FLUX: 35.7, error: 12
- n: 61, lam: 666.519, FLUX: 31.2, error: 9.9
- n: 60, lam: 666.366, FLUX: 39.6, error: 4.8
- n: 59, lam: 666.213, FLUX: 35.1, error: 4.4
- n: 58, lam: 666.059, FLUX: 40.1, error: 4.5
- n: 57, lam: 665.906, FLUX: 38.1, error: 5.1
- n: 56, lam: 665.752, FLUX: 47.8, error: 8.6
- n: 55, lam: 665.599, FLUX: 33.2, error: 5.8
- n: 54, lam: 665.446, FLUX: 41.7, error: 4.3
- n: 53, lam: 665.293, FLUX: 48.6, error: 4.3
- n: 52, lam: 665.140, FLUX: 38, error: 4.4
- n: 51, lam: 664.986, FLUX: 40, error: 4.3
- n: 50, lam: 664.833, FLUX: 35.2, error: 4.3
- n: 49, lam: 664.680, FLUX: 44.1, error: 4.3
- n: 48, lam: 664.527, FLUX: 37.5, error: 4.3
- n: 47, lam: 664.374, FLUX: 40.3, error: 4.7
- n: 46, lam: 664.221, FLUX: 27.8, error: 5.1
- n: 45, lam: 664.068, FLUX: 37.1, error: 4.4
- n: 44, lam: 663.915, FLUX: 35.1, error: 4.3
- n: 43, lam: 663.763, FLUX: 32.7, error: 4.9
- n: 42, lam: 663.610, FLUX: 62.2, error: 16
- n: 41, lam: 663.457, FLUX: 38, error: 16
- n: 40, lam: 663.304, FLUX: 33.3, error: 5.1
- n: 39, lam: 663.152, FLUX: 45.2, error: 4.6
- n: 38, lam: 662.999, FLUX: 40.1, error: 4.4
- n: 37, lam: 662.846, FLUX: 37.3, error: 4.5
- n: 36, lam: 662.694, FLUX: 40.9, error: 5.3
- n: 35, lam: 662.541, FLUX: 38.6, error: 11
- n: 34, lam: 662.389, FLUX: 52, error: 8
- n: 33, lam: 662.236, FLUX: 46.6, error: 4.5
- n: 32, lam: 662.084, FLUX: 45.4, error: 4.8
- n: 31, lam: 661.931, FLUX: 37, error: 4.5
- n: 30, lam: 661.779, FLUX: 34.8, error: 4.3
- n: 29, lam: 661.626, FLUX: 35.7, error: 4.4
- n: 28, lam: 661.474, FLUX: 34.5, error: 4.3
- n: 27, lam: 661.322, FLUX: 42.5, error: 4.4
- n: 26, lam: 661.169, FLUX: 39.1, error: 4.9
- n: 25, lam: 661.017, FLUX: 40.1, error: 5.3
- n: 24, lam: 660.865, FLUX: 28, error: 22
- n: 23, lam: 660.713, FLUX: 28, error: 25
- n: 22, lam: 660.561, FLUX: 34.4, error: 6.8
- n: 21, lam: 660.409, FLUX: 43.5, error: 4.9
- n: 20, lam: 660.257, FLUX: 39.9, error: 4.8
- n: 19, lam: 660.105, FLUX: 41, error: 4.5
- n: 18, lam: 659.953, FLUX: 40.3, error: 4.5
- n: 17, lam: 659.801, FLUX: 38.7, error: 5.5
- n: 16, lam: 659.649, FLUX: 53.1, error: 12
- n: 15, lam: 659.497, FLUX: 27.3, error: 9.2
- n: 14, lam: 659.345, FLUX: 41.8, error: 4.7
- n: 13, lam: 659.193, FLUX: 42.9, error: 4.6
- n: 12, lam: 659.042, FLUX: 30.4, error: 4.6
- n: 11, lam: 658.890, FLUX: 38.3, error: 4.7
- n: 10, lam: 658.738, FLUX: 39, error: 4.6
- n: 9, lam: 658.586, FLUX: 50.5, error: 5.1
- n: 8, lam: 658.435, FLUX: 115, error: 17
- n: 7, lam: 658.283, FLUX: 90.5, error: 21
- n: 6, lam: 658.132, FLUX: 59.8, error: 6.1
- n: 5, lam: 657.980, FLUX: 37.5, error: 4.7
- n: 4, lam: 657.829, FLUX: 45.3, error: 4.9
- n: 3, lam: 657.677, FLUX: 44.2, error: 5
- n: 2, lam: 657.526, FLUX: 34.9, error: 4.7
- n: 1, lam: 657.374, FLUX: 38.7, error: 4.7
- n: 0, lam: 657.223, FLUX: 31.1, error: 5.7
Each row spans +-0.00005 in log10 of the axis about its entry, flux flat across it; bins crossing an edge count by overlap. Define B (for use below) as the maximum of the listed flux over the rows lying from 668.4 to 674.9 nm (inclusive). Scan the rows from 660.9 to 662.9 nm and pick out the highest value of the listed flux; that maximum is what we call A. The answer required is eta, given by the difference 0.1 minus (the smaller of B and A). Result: -52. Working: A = 52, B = 72.1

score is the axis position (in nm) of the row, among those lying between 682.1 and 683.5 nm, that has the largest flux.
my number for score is 683.302 nm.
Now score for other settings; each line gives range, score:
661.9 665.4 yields 663.610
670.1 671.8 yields 671.603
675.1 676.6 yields 676.259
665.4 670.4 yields 666.826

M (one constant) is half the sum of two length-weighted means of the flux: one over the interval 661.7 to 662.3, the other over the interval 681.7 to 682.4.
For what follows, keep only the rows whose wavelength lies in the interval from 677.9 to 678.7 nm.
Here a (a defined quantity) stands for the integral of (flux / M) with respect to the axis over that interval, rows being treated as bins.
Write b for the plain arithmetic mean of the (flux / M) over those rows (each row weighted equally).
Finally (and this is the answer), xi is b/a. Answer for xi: 1.254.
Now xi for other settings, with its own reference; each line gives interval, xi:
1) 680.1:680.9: 1.253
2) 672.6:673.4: 1.260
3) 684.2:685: 1.242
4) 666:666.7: 1.431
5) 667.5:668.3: 1.247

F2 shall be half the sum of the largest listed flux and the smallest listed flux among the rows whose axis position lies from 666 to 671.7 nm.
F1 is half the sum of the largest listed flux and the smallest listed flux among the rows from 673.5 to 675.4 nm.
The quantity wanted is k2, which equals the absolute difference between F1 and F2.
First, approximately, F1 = 36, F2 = 51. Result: 14.6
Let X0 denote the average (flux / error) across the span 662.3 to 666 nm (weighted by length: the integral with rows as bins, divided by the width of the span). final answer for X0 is 7.5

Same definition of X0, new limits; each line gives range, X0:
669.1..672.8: 9.0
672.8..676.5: 7.9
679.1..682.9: 7.3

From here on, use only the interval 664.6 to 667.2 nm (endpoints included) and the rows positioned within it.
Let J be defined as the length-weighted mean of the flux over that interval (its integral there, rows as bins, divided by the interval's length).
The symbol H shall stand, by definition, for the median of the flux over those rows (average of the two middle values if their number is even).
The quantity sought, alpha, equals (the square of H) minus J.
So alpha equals 1560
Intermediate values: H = 40.0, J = 39.9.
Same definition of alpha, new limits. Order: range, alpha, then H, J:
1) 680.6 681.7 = 1451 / 38.6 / 38.9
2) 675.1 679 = 1280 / 36.3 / 38.0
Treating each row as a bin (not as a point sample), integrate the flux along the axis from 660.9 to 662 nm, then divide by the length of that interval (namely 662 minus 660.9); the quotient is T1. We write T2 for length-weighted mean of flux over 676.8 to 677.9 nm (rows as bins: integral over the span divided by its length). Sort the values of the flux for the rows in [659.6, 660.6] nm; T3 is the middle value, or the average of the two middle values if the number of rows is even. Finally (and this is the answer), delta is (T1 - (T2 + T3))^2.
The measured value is 1661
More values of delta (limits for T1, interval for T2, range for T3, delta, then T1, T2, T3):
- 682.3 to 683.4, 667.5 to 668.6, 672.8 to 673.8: 1605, 40.3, 38.1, 42.3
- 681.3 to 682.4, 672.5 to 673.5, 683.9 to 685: 2192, 37.6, 49.6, 34.8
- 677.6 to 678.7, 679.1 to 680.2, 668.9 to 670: 1521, 38.2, 36.5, 40.7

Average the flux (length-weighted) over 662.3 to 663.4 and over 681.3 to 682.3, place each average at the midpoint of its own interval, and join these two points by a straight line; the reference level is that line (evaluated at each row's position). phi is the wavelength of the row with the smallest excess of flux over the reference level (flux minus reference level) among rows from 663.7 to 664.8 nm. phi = 664.221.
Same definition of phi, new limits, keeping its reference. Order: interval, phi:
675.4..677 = 676.726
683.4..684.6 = 684.089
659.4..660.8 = 659.497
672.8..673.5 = 673.306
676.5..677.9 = 676.726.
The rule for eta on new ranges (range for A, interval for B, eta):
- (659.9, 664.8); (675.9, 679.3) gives -53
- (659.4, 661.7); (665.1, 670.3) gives -49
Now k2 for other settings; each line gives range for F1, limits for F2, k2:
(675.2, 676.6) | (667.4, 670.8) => 5.9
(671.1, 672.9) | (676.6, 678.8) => 12.2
